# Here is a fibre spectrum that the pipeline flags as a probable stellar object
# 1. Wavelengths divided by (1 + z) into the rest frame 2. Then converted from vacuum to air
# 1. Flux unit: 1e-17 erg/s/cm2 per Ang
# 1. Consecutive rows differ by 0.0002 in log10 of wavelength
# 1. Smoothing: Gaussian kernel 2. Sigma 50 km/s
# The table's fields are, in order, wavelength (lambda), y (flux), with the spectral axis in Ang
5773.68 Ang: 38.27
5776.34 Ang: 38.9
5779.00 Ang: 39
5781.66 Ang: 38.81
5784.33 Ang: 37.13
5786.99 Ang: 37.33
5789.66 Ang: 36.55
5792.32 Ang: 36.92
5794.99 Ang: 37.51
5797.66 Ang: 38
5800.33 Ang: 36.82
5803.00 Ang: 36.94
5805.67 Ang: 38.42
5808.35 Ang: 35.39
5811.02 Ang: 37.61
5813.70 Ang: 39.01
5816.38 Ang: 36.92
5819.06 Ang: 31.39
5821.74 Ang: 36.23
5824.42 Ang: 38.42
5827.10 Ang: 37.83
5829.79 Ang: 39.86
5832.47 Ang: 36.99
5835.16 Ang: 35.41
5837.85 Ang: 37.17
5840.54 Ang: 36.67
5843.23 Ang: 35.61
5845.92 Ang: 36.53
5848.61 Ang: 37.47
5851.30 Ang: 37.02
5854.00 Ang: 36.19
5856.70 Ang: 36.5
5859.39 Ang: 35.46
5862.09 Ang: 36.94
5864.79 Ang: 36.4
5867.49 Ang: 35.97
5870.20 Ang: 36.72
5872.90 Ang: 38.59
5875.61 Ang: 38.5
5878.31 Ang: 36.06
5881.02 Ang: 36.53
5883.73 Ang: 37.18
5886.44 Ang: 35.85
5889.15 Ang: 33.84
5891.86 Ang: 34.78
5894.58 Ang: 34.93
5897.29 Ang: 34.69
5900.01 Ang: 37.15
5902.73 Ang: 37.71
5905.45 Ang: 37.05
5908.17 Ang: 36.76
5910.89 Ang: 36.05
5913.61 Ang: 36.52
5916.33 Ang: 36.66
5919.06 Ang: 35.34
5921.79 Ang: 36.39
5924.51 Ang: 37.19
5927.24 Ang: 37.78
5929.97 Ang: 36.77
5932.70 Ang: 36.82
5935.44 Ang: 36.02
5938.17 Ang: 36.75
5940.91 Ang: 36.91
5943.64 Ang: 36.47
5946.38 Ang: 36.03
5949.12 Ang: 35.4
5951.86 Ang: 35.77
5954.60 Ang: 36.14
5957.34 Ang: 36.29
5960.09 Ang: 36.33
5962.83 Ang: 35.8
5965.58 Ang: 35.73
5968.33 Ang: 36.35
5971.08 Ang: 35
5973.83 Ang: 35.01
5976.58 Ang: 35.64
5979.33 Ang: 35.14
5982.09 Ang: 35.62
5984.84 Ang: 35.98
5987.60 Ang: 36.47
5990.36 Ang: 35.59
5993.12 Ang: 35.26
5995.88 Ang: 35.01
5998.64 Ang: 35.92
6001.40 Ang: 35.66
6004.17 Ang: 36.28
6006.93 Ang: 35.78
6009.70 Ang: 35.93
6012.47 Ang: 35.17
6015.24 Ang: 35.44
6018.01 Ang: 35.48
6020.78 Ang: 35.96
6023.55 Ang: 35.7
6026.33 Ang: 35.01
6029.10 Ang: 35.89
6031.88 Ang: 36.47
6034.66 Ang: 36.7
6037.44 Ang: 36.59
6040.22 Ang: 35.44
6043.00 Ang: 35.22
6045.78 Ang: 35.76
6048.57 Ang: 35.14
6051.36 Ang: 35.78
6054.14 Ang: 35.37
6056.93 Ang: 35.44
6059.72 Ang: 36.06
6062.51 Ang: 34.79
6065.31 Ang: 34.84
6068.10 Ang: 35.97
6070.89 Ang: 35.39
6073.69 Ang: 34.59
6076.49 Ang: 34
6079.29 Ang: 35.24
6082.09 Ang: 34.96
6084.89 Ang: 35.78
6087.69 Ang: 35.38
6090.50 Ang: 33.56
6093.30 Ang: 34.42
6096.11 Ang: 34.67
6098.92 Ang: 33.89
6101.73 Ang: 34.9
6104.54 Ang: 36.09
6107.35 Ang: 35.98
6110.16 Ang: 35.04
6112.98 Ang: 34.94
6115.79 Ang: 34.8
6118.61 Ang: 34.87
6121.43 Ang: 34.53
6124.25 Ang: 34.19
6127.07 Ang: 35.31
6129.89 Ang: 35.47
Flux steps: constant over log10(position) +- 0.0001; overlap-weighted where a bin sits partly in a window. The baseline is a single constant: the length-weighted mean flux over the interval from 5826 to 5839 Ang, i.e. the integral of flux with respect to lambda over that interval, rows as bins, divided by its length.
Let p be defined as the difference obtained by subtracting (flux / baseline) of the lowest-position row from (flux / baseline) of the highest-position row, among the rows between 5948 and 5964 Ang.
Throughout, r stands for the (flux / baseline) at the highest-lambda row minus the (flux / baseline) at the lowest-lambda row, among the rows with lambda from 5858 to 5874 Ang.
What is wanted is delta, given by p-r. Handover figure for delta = -0.073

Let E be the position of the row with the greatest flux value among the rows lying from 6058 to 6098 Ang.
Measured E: 6059.72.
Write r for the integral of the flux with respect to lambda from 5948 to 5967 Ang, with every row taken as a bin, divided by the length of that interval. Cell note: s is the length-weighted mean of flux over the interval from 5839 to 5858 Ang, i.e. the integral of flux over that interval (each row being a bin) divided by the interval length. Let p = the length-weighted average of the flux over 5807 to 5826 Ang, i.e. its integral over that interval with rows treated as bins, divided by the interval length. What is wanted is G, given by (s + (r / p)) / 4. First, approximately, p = 36.4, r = 35.9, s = 36.58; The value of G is 9.39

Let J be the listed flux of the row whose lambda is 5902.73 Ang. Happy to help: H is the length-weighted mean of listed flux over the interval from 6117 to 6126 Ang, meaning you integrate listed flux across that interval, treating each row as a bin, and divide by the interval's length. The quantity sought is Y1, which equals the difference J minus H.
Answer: 3.2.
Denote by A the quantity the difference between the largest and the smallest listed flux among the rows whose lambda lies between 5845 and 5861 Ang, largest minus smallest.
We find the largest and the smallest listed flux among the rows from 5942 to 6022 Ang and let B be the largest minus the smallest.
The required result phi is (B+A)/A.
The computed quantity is 1.7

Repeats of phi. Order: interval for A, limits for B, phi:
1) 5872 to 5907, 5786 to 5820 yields 2.6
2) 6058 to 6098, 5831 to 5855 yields 1.8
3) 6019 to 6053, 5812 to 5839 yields 6.0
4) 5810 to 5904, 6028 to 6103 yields 1.4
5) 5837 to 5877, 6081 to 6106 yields 1.8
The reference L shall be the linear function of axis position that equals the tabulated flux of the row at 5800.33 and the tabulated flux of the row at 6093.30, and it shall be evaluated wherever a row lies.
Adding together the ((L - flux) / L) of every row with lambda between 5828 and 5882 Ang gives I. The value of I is -0.25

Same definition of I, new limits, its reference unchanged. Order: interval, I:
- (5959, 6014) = -0.22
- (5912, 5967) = -0.38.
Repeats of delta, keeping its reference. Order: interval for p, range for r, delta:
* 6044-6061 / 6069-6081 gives 0.012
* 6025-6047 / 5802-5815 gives -0.035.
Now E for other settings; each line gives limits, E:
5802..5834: 5829.79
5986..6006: 5987.60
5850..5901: 5872.90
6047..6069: 6059.72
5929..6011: 5940.91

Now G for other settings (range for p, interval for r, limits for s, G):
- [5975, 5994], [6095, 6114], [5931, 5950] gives 9.34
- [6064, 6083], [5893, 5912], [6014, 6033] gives 9.19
